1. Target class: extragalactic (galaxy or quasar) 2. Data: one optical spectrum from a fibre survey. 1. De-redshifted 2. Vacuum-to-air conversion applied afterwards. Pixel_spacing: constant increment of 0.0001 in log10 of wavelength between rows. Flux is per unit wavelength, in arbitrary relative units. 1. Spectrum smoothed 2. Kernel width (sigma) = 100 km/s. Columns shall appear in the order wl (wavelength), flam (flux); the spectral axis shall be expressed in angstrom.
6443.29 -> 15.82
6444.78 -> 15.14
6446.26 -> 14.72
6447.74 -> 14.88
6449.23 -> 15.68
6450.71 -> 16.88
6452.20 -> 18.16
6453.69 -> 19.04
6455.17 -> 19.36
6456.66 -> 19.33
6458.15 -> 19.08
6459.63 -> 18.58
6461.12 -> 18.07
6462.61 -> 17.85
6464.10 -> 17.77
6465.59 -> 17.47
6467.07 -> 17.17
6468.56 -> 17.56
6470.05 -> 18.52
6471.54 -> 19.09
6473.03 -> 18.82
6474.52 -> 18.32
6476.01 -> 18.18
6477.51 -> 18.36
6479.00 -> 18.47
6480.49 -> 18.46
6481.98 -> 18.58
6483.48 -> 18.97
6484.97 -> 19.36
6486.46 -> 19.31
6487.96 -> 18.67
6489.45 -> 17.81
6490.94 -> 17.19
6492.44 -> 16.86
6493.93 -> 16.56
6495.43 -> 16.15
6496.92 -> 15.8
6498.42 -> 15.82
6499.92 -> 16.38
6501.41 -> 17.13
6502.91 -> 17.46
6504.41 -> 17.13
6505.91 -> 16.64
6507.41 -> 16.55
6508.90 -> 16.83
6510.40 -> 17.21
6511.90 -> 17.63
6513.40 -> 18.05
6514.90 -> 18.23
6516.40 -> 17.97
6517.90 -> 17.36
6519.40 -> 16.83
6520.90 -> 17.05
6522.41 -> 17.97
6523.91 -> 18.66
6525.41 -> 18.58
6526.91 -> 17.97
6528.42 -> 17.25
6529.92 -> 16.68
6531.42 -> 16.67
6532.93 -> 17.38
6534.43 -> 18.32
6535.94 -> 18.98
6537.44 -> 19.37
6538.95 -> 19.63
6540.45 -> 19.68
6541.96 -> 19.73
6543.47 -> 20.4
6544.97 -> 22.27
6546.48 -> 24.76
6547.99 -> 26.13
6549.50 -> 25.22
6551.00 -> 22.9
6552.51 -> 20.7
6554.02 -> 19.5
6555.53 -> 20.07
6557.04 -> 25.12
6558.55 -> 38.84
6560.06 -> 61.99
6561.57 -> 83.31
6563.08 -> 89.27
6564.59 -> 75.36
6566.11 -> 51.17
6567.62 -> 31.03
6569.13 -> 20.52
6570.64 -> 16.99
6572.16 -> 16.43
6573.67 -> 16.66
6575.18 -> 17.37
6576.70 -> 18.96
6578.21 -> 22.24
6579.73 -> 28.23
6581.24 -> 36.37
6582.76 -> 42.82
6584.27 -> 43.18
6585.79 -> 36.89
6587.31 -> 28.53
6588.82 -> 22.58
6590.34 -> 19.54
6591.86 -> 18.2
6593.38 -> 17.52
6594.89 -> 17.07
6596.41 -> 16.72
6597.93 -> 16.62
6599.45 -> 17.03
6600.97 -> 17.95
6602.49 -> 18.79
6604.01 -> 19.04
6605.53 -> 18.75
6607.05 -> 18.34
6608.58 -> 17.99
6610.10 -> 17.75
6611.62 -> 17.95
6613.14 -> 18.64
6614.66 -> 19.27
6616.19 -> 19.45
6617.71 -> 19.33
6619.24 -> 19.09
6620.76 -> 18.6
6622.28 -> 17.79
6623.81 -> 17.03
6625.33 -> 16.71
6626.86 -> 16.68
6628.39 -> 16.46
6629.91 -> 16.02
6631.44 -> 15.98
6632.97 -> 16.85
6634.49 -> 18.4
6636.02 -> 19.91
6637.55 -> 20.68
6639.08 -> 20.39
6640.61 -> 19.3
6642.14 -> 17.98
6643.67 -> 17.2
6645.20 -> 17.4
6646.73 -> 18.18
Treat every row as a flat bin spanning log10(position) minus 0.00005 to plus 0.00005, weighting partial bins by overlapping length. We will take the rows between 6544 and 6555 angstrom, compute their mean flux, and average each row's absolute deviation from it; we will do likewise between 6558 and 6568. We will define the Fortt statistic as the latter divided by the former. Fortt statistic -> 9.2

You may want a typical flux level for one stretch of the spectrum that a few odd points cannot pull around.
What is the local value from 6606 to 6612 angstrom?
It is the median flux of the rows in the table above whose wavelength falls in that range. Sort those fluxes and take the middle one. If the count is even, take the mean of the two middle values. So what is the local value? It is 18.0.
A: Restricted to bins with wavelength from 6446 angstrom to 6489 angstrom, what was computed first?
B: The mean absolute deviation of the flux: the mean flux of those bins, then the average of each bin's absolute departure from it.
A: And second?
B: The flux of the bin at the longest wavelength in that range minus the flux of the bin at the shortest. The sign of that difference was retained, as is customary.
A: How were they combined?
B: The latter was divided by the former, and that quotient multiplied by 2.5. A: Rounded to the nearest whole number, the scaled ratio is 11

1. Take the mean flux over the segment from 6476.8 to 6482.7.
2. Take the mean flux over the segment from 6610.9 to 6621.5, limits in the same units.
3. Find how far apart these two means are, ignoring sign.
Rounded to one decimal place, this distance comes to 0.4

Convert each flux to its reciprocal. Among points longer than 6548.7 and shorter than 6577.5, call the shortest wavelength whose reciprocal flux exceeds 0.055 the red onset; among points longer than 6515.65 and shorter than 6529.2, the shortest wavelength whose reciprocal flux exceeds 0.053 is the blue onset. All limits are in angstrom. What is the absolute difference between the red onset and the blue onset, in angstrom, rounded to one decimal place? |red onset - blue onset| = 54.2 angstrom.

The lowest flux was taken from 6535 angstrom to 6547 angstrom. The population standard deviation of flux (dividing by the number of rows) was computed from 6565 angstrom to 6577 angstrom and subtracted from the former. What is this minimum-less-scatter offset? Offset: 7.6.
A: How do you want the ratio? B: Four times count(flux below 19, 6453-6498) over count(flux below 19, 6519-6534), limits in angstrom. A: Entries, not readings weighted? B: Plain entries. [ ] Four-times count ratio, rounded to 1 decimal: 9.2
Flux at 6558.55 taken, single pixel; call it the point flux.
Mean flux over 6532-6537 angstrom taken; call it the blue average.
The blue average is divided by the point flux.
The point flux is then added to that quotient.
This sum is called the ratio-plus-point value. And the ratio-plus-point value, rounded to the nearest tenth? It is 39.3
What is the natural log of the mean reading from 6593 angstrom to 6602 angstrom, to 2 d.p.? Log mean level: 2.84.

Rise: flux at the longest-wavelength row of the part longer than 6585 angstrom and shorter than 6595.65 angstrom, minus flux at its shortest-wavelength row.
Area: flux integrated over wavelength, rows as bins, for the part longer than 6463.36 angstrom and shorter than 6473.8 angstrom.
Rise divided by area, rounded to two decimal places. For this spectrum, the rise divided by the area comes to -0.11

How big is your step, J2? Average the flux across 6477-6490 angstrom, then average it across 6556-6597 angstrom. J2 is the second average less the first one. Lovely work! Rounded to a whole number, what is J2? 15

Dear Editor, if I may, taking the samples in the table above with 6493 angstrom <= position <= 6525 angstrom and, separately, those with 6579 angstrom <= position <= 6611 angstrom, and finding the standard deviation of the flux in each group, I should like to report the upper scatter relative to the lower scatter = 11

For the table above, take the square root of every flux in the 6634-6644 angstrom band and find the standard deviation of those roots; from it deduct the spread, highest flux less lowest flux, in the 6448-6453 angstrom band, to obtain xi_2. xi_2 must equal -2.3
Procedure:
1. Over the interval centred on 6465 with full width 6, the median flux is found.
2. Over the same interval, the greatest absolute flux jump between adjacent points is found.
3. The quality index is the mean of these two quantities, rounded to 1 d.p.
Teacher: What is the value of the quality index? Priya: 9.0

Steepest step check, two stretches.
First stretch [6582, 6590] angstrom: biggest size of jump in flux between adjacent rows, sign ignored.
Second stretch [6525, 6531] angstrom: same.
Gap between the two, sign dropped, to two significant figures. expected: 7.6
